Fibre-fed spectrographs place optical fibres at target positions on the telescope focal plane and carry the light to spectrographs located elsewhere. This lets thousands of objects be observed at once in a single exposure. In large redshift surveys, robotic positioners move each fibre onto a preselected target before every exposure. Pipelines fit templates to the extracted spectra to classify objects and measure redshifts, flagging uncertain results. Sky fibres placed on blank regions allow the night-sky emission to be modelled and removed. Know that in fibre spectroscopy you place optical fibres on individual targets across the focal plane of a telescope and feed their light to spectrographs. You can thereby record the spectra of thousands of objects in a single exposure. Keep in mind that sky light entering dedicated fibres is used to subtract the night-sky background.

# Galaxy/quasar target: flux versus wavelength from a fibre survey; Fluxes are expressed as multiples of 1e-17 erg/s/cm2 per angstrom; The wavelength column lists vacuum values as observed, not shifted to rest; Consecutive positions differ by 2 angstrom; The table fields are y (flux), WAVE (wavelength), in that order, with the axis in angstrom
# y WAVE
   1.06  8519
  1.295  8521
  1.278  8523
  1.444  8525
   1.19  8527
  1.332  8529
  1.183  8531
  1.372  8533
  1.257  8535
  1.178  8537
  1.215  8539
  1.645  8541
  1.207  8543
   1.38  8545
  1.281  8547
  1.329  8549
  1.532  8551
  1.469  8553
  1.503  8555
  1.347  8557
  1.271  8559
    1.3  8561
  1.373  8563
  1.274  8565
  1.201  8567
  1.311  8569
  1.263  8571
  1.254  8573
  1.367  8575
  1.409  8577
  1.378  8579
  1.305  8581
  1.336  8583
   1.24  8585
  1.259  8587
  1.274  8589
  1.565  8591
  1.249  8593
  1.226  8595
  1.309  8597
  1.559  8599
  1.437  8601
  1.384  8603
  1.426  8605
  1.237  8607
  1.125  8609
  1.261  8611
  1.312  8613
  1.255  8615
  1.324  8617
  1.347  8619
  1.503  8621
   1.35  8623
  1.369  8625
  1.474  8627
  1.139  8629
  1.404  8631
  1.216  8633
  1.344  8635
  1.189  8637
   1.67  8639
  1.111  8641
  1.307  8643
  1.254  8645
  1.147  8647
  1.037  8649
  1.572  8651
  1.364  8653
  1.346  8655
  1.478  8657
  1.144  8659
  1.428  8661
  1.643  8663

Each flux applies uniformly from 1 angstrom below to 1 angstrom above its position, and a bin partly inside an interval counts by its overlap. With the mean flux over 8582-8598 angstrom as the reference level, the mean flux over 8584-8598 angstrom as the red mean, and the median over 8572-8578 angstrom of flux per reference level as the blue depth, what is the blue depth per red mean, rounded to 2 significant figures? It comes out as 0.80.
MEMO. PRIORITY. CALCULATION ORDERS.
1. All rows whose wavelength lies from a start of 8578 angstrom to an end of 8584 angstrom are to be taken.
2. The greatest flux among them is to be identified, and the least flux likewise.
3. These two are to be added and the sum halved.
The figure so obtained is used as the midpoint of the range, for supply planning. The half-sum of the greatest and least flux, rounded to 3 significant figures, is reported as 1.34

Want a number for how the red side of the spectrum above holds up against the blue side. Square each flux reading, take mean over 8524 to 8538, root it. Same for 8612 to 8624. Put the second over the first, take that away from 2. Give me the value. 0.95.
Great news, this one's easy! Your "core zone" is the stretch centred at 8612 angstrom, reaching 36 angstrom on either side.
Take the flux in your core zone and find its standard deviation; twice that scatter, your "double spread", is 0.25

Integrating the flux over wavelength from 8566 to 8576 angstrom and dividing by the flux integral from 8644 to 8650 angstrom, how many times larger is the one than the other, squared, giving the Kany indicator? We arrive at 3.5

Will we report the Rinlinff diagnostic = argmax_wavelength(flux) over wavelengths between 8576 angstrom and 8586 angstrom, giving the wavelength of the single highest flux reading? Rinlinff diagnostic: 8577 angstrom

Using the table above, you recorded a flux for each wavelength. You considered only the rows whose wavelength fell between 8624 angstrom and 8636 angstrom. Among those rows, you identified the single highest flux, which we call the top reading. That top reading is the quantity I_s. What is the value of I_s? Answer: 1.474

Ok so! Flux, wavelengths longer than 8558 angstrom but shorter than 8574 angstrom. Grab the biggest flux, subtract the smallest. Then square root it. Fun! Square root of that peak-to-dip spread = 0.41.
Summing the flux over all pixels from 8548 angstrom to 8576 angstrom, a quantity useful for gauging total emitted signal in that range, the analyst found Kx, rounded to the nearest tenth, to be 18.8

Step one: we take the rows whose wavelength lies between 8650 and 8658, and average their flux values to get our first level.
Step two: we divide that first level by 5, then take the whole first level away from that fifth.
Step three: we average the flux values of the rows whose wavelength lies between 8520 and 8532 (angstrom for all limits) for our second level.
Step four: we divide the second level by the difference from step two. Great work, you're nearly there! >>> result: -1.12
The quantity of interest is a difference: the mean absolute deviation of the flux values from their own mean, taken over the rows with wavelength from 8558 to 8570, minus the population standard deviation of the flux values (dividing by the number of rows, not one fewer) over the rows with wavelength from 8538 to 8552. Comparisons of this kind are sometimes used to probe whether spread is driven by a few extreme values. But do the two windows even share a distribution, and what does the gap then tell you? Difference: -0.11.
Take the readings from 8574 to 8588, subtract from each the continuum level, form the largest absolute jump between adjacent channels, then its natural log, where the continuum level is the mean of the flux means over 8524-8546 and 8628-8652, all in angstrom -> -2.3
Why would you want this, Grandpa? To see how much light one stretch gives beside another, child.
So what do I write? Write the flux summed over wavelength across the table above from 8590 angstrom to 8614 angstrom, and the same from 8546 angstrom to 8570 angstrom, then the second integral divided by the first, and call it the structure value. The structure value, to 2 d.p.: 1.01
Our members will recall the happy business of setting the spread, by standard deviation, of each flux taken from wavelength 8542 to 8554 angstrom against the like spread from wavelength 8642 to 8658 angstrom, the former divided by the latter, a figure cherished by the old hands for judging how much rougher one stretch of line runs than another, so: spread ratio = 0.7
